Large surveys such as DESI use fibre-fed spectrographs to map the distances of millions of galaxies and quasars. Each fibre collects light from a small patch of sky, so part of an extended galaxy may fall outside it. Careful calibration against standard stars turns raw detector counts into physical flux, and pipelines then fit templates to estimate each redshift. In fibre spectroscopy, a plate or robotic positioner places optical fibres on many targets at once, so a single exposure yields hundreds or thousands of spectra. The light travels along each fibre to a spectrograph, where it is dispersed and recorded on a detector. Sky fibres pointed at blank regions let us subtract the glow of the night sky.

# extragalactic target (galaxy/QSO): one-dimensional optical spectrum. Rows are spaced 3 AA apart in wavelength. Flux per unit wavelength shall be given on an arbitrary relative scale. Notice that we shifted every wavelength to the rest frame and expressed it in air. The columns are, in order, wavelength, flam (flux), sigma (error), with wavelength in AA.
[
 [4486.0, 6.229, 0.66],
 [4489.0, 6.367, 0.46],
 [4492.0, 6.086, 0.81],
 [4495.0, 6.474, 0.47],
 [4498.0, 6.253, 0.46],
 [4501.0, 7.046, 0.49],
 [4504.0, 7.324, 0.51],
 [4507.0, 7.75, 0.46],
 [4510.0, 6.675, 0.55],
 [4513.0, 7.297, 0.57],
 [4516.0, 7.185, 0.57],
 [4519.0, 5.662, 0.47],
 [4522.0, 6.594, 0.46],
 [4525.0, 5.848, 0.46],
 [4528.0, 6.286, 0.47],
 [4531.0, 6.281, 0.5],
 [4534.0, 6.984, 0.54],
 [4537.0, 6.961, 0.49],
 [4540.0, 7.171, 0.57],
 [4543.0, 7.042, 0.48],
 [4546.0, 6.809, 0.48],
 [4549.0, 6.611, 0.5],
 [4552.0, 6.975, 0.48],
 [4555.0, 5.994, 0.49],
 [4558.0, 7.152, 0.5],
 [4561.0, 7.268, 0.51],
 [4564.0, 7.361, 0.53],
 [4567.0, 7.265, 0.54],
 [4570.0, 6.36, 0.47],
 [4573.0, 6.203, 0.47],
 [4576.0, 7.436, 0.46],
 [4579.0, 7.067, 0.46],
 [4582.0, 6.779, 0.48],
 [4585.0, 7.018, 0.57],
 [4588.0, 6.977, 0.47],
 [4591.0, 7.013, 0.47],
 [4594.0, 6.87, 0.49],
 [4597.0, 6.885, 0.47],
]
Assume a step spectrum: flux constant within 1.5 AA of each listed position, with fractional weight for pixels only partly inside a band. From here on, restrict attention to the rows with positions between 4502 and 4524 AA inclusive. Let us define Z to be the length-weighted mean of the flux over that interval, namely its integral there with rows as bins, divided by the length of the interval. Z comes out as 6.90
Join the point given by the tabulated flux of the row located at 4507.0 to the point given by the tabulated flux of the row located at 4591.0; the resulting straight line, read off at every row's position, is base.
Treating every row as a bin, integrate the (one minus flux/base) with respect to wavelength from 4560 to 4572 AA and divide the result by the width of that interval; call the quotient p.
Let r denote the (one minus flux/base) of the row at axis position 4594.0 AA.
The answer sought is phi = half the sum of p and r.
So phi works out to 0.023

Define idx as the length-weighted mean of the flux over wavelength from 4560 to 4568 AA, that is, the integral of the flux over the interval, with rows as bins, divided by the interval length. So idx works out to 7.30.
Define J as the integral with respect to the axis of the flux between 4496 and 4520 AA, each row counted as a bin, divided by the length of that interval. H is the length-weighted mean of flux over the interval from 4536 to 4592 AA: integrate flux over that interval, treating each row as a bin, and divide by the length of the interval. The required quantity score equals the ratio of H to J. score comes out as 1.00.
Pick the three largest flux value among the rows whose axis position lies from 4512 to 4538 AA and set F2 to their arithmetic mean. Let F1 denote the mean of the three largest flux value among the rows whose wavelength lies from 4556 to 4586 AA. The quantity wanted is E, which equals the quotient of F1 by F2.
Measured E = 1.03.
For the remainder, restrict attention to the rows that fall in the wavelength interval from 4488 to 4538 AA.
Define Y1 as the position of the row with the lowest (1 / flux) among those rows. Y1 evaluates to 4507.0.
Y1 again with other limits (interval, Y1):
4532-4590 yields 4576.0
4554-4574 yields 4564.0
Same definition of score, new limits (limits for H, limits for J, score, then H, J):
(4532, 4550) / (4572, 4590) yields 1.00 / 6.92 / 6.94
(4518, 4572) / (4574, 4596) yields 0.96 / 6.71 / 7.00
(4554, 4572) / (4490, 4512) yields 1.02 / 6.91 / 6.80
